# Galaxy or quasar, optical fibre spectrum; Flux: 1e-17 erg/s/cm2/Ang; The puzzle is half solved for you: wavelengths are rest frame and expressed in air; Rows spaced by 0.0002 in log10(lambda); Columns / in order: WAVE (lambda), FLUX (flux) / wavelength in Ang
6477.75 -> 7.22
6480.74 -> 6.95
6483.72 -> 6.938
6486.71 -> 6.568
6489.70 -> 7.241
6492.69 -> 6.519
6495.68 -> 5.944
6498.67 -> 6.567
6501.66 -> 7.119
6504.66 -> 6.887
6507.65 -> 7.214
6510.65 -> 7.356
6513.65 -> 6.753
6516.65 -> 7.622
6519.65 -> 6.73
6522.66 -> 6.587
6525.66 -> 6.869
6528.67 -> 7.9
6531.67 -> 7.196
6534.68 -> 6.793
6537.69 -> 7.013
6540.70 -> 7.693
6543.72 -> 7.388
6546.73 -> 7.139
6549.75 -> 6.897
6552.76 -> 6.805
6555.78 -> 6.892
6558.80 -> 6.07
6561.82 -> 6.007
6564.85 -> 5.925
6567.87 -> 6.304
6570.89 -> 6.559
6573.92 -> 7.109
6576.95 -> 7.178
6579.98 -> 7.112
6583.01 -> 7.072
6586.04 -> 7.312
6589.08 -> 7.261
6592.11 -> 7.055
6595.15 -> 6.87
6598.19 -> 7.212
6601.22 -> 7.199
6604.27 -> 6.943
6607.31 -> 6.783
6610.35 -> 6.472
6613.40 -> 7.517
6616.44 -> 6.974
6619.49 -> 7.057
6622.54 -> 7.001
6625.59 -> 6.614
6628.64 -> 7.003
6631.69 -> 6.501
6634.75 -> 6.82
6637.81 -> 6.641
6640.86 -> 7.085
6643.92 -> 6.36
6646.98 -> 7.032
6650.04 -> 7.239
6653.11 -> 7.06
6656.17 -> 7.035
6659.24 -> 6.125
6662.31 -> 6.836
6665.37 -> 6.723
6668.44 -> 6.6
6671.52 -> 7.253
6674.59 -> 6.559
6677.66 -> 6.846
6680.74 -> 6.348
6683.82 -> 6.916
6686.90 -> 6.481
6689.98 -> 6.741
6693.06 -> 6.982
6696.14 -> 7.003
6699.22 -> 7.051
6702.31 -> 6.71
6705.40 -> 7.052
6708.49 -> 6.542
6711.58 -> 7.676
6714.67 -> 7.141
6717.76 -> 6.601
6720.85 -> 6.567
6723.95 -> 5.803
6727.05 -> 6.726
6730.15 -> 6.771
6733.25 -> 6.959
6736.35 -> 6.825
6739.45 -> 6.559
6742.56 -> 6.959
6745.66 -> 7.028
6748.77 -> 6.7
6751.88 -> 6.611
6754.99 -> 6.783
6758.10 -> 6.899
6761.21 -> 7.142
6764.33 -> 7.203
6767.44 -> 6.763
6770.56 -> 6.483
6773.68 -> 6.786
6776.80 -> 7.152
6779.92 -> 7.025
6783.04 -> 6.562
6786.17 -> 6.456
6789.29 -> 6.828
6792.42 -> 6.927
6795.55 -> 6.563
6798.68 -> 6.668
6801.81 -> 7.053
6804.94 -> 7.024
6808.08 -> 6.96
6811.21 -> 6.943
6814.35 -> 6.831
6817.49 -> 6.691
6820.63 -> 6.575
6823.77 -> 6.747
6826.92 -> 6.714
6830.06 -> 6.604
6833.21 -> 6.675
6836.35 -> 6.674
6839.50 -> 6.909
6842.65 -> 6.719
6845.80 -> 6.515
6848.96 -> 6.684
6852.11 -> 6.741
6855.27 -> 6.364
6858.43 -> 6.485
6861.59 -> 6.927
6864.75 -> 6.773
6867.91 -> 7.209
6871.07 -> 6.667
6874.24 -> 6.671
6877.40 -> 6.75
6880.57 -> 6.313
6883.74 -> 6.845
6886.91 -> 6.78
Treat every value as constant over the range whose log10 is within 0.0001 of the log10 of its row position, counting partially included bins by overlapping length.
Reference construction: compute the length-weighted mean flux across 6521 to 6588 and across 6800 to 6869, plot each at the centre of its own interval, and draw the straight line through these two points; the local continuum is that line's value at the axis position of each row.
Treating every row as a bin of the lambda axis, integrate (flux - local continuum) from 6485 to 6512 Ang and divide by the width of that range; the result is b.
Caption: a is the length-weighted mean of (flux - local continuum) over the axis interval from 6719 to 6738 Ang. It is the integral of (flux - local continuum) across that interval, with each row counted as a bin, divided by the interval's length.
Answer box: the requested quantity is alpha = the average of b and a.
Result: -0.16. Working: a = -0.21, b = -0.11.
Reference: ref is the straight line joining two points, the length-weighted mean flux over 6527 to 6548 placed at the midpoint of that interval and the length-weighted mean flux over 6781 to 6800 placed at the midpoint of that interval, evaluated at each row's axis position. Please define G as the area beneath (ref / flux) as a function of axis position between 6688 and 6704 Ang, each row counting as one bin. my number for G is 16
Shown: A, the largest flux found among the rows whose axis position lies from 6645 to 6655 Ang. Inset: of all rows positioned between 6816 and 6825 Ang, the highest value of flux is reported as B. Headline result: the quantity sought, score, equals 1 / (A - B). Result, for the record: 2.0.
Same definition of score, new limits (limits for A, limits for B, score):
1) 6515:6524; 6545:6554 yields 2.1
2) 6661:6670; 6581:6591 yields -2.1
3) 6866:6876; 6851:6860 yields 2.1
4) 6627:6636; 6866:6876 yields -4.9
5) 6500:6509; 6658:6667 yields 2.6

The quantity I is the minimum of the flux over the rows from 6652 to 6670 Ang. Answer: 6.125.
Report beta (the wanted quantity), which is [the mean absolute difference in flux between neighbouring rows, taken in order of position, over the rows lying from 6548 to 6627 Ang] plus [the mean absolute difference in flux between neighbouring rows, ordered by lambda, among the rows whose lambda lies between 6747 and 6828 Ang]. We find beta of 0.45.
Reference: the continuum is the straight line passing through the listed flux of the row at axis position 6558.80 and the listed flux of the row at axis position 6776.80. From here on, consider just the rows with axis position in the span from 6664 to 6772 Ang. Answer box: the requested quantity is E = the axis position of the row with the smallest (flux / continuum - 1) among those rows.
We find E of 6723.95 Ang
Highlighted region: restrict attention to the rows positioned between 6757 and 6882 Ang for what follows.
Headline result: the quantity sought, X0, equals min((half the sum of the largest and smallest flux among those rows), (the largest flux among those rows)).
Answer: 6.8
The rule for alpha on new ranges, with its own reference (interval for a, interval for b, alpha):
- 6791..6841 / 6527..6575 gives -0.02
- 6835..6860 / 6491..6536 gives -0.05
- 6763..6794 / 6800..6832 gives 0.03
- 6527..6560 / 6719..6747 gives 0.02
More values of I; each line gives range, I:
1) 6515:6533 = 6.587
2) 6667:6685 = 6.348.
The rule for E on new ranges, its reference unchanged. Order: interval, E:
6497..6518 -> 6498.67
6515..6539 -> 6522.66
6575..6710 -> 6659.24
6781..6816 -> 6786.17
